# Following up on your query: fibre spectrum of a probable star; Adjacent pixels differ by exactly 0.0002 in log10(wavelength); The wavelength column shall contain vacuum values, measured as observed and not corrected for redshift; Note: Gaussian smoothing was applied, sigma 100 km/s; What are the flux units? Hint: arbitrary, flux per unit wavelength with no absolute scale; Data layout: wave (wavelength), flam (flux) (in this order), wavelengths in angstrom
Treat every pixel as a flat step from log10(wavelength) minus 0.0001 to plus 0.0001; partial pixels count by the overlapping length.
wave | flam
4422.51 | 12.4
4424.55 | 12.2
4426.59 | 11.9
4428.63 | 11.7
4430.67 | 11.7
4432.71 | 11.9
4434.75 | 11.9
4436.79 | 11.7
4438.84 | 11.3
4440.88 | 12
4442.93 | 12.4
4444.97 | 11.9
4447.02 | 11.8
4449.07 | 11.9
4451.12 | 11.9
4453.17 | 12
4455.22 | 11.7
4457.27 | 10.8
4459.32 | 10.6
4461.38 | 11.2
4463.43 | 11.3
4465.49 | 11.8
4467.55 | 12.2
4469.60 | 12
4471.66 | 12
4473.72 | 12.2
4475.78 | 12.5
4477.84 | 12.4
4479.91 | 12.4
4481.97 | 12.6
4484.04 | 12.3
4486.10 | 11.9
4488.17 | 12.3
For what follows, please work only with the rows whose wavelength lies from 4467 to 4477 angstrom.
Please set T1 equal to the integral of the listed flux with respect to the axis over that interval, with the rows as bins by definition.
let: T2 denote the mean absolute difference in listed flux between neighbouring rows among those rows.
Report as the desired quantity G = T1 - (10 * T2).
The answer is 120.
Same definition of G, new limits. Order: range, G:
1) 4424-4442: 210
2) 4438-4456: 211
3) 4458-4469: 122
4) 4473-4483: 123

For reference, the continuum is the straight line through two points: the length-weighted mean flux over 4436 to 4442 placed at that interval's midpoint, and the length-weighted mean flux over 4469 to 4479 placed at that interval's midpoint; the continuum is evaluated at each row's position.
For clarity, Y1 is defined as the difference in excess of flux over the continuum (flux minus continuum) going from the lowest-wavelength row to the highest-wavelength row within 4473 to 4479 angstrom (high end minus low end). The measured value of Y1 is 0.1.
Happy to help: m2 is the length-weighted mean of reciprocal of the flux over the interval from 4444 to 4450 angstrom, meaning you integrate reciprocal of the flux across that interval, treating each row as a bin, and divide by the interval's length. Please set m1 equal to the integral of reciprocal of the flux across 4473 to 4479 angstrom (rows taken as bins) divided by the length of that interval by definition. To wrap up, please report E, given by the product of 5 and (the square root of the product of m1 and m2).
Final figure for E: 0.412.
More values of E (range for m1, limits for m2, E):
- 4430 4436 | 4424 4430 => 0.421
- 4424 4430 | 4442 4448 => 0.418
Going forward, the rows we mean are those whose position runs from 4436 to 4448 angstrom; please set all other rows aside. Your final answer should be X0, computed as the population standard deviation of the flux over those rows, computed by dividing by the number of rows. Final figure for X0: 0.33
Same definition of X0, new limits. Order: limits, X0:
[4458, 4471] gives 0.54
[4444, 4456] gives 0.09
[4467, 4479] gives 0.19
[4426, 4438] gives 0.10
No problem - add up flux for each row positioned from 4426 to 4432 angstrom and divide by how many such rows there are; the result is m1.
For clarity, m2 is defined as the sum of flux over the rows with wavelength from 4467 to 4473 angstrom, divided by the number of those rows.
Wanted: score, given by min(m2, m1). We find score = 11.8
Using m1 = 11.8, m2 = 12.1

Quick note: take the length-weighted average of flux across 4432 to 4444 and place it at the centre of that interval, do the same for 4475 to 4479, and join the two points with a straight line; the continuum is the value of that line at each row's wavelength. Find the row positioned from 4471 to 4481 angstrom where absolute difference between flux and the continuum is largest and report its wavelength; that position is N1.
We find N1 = 4471.66 angstrom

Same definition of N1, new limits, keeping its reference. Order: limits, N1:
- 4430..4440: 4438.84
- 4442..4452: 4442.93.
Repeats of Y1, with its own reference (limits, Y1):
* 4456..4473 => 1.0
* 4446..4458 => -1.2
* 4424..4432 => -0.6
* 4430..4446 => 0.0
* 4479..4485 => -0.2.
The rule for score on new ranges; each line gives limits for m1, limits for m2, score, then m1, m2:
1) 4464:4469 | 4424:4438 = 11.9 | 12.0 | 11.9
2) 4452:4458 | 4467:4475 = 11.5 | 11.5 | 12.1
